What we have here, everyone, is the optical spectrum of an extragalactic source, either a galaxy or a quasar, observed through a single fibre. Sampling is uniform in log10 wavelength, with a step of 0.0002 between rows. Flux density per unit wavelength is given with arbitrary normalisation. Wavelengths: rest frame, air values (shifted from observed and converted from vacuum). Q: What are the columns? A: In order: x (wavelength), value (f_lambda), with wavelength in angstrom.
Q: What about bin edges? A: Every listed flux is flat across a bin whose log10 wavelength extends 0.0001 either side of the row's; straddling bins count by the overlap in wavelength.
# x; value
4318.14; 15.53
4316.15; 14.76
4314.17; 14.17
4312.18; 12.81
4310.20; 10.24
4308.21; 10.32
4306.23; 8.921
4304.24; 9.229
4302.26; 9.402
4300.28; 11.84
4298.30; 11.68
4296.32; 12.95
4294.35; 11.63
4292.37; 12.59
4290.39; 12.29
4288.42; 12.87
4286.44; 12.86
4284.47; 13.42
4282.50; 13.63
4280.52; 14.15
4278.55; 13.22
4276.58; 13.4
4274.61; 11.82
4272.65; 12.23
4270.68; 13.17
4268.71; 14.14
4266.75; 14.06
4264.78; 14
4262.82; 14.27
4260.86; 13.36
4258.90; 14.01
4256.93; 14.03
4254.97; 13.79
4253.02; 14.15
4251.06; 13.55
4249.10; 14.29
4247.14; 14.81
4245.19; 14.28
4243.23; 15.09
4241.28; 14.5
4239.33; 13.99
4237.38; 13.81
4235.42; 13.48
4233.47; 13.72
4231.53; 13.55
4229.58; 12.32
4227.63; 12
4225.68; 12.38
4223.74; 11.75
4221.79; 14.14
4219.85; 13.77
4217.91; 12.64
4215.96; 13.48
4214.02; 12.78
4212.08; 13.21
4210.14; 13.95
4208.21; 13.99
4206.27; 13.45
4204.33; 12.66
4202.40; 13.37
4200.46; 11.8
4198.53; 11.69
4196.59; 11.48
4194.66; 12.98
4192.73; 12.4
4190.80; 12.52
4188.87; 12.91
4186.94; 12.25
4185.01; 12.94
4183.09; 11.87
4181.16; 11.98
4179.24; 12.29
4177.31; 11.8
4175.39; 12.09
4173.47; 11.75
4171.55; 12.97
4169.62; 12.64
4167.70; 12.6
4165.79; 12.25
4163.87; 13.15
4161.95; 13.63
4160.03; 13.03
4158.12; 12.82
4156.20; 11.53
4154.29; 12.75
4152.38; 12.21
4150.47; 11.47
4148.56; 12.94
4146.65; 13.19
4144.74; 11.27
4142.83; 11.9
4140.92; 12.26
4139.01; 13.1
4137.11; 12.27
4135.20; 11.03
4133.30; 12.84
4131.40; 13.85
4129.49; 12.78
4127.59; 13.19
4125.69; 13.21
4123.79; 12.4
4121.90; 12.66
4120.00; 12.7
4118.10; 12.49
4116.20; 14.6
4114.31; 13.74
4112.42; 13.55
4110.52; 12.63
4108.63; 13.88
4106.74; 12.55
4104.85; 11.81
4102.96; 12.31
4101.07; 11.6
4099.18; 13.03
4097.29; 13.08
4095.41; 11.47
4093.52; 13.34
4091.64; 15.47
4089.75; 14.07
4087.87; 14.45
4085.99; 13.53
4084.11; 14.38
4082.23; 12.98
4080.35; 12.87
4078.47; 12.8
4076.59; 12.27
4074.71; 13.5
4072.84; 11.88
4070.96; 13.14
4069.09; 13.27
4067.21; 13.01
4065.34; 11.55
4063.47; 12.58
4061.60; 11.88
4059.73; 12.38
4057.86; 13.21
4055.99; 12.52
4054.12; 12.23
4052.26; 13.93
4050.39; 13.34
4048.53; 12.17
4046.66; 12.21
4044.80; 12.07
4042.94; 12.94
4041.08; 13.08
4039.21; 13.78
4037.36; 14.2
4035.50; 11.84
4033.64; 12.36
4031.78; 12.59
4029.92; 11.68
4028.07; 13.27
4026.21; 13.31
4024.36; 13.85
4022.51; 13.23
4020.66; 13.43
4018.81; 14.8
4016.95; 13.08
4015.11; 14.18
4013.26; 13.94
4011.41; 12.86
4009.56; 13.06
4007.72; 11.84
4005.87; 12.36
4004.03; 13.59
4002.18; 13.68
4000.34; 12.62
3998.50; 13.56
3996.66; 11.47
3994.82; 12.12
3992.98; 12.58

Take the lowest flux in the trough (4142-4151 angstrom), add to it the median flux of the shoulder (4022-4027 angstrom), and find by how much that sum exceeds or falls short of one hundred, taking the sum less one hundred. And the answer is -75.4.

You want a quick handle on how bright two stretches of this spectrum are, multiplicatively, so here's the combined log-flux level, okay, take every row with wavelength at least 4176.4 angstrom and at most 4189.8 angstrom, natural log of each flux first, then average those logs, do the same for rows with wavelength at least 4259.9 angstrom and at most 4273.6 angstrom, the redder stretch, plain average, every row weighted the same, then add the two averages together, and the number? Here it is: 5.12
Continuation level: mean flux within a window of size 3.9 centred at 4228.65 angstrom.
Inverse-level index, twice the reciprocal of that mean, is 0.164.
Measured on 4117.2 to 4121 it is 0.159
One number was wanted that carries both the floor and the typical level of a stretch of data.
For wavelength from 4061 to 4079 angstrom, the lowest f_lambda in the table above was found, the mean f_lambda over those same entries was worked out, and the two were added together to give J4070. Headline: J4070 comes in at 24.1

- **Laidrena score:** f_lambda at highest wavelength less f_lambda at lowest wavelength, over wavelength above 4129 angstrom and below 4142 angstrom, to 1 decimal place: -0.5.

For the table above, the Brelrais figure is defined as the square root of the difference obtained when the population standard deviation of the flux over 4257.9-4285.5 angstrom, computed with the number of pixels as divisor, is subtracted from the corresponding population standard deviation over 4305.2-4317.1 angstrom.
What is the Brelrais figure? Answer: 1.21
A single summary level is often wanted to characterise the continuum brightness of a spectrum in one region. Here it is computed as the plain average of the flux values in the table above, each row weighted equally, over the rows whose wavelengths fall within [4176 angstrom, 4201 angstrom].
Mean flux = 12.2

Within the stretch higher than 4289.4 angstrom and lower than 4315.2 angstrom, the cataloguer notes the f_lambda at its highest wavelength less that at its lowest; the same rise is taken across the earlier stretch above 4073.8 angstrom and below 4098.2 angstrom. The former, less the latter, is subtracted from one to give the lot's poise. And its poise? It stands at -1.3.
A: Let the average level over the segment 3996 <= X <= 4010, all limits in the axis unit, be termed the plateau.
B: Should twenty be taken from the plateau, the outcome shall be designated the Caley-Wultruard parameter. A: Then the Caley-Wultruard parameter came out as -7.2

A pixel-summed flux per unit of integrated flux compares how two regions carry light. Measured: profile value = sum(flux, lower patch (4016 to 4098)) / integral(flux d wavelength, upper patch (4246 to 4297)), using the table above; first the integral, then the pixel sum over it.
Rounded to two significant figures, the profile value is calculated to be 0.84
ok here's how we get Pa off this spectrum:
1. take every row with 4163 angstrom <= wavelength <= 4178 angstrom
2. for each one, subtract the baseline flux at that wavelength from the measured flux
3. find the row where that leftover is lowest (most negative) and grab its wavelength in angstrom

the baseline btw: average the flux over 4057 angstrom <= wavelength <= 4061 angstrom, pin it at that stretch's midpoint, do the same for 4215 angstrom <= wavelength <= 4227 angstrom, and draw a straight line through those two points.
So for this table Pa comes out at 4173.47 angstrom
